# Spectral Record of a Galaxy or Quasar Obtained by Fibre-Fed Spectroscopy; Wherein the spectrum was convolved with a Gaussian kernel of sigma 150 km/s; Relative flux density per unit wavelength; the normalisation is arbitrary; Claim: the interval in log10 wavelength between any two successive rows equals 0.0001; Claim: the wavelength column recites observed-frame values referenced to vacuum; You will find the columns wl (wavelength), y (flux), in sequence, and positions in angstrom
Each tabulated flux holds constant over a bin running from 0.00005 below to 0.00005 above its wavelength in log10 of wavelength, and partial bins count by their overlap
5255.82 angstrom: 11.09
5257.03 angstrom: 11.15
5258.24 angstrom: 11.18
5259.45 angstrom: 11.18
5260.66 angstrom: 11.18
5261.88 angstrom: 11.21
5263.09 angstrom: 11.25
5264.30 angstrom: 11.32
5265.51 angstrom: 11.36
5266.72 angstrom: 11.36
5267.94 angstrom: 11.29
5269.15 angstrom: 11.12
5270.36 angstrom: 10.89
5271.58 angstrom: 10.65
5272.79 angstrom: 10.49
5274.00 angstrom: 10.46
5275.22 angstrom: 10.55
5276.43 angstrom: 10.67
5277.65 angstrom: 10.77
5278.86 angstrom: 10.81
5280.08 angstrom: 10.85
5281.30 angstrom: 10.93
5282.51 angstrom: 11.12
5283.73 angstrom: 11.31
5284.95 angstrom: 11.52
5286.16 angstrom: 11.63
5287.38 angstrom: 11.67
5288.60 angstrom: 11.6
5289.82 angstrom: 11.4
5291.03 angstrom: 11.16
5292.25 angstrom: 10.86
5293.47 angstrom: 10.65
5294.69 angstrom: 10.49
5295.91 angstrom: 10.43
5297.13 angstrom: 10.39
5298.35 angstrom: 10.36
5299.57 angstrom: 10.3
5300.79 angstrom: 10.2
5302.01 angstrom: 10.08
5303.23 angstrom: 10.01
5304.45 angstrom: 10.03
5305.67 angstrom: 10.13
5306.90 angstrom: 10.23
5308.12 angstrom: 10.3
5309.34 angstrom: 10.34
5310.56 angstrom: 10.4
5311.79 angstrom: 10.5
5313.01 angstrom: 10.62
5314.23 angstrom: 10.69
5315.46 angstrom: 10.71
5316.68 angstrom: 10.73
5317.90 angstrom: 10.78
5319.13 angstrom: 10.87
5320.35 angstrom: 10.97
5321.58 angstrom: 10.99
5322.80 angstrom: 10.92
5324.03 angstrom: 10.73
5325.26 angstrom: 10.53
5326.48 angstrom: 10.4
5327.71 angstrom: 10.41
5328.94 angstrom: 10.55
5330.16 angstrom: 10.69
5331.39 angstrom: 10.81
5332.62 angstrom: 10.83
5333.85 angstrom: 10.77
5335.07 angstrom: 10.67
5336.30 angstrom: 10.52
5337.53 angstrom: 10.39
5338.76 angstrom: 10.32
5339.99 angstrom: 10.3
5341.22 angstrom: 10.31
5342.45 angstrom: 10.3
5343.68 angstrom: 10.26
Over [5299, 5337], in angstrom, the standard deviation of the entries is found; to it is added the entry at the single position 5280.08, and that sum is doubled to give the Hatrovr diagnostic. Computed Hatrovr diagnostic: 22.3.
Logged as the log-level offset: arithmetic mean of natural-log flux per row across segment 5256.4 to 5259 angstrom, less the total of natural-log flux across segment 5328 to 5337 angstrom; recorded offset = -14.2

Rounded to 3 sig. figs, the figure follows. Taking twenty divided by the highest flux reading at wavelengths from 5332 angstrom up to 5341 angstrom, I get 1.85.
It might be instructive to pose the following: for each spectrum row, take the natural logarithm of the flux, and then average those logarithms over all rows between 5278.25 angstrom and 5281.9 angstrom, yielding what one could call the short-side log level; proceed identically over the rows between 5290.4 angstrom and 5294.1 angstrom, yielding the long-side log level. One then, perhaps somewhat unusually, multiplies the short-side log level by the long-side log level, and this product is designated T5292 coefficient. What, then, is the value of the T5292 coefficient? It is 5.70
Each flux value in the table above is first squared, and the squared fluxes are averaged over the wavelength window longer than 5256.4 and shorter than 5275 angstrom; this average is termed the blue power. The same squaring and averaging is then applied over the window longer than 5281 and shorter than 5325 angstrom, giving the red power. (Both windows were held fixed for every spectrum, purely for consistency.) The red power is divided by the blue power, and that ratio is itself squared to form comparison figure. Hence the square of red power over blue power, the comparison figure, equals 0.88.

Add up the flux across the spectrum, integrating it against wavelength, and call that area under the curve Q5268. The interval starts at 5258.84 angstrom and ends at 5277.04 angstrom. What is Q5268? 200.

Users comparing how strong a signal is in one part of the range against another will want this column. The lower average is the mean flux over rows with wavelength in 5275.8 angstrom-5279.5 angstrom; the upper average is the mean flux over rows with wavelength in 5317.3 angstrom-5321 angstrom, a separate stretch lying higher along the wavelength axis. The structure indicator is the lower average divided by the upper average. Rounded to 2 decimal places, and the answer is 0.99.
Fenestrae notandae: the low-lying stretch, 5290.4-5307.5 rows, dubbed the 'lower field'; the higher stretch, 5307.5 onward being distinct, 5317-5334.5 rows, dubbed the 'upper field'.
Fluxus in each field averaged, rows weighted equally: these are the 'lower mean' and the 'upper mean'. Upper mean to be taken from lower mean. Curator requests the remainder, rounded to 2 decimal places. -0.35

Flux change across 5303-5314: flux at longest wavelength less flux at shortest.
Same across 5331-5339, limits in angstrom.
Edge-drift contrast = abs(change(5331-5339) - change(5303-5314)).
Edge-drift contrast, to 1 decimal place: 1.1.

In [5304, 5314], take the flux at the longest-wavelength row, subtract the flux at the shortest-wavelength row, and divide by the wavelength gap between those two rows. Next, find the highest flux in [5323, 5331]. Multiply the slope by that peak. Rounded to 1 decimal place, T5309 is 0.7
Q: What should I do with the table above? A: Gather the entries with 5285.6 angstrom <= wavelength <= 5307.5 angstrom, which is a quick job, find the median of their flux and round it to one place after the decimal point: 10.4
